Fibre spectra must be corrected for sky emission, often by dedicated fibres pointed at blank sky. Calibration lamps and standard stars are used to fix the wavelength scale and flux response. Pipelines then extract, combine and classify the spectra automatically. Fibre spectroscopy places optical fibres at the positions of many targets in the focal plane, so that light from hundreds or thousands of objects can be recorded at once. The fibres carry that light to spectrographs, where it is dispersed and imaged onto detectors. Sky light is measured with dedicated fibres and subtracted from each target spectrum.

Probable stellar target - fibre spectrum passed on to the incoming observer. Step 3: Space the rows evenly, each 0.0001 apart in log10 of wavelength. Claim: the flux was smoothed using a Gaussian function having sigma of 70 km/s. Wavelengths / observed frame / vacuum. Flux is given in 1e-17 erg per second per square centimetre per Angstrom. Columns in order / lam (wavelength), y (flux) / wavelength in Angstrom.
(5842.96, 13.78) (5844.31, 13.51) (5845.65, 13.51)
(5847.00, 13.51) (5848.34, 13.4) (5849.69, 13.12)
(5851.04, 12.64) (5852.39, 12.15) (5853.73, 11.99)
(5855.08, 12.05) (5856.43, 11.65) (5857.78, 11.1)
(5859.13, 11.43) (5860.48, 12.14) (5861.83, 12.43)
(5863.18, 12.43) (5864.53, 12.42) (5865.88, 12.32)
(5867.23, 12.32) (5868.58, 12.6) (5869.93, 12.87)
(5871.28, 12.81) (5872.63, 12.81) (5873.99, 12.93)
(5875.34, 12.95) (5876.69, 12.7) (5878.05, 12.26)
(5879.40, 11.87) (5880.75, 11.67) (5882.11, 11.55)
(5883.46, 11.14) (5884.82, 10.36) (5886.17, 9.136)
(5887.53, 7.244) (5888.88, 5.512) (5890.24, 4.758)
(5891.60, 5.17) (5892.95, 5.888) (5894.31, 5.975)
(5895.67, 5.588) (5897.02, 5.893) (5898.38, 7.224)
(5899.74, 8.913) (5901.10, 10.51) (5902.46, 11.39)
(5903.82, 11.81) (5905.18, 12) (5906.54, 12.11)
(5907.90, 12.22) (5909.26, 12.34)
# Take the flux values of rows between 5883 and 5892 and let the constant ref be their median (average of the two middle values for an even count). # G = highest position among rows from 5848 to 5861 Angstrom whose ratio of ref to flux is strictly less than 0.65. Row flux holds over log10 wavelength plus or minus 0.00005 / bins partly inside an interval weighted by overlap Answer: 5860.48 Angstrom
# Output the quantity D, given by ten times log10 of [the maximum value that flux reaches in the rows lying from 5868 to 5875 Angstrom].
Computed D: 11.1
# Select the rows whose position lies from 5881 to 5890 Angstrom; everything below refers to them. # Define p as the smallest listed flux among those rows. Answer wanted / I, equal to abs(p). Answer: 5.5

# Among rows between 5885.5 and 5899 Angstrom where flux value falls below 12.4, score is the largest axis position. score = 5898.38 Angstrom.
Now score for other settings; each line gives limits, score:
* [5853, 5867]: 5865.88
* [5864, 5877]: 5867.23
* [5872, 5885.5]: 5884.82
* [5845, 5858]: 5857.78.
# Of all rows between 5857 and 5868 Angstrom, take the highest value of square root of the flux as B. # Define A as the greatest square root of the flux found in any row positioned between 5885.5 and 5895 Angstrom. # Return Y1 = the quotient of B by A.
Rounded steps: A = 3.02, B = 3.53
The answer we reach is 1.17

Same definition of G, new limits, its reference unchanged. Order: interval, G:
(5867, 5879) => 5878.05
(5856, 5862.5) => 5861.83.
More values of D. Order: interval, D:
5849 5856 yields 11.2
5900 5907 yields 10.8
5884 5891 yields 10.2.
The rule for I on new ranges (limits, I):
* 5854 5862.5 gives 11.1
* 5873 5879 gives 12.3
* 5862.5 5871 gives 12.3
